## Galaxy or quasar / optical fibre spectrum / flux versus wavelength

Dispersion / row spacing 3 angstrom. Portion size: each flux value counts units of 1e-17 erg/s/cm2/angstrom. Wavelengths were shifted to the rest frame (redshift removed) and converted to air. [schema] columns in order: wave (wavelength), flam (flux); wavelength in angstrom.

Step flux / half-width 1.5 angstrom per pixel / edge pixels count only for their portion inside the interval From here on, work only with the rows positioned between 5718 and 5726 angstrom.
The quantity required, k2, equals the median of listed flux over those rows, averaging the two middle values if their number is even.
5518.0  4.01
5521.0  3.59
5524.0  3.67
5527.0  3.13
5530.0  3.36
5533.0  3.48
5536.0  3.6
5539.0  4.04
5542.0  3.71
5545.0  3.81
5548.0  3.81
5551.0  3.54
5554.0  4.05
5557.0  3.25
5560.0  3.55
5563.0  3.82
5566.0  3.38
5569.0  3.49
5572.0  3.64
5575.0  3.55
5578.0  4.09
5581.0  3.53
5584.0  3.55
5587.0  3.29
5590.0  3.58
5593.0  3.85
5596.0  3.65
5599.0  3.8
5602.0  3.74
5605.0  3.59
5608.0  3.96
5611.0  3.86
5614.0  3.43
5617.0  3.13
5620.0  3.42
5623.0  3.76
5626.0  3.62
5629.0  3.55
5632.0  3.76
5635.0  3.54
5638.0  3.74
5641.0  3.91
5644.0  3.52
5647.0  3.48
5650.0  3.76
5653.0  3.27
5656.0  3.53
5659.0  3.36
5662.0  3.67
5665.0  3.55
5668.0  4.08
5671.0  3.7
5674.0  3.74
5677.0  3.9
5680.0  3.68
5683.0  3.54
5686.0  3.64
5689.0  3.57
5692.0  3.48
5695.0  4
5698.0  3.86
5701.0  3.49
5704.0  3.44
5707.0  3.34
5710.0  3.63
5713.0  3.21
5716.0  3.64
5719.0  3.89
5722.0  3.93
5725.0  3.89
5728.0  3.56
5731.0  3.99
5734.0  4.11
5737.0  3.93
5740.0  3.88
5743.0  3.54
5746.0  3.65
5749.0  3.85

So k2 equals 3.89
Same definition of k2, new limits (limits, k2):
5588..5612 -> 3.77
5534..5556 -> 3.81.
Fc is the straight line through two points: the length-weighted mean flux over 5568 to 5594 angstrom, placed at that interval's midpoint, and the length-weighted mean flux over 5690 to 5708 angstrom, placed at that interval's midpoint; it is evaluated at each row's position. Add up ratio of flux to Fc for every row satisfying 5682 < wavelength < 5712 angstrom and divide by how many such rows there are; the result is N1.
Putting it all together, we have 0.997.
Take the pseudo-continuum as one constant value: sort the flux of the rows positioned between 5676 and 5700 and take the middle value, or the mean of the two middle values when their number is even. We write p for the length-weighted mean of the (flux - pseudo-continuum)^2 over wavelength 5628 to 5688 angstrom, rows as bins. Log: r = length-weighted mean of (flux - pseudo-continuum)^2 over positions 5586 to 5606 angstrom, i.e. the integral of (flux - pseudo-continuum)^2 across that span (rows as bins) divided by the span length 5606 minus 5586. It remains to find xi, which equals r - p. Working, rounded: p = 0.035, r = 0.028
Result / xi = -0.007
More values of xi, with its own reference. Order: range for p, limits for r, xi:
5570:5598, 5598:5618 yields 0.022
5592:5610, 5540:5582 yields 0.028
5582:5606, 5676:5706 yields 0.007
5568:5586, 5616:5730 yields 0.001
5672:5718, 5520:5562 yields 0.025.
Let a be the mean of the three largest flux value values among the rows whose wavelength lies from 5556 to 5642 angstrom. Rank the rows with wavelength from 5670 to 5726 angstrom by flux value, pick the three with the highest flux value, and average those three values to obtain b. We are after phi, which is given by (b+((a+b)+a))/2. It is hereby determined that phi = 7.93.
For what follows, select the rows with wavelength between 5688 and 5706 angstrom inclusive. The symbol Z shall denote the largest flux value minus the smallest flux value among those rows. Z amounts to 0.56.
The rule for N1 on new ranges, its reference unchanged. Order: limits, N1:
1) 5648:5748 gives 1.020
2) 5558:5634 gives 1.002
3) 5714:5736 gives 1.070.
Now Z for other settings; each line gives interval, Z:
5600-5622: 0.83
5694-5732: 0.79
